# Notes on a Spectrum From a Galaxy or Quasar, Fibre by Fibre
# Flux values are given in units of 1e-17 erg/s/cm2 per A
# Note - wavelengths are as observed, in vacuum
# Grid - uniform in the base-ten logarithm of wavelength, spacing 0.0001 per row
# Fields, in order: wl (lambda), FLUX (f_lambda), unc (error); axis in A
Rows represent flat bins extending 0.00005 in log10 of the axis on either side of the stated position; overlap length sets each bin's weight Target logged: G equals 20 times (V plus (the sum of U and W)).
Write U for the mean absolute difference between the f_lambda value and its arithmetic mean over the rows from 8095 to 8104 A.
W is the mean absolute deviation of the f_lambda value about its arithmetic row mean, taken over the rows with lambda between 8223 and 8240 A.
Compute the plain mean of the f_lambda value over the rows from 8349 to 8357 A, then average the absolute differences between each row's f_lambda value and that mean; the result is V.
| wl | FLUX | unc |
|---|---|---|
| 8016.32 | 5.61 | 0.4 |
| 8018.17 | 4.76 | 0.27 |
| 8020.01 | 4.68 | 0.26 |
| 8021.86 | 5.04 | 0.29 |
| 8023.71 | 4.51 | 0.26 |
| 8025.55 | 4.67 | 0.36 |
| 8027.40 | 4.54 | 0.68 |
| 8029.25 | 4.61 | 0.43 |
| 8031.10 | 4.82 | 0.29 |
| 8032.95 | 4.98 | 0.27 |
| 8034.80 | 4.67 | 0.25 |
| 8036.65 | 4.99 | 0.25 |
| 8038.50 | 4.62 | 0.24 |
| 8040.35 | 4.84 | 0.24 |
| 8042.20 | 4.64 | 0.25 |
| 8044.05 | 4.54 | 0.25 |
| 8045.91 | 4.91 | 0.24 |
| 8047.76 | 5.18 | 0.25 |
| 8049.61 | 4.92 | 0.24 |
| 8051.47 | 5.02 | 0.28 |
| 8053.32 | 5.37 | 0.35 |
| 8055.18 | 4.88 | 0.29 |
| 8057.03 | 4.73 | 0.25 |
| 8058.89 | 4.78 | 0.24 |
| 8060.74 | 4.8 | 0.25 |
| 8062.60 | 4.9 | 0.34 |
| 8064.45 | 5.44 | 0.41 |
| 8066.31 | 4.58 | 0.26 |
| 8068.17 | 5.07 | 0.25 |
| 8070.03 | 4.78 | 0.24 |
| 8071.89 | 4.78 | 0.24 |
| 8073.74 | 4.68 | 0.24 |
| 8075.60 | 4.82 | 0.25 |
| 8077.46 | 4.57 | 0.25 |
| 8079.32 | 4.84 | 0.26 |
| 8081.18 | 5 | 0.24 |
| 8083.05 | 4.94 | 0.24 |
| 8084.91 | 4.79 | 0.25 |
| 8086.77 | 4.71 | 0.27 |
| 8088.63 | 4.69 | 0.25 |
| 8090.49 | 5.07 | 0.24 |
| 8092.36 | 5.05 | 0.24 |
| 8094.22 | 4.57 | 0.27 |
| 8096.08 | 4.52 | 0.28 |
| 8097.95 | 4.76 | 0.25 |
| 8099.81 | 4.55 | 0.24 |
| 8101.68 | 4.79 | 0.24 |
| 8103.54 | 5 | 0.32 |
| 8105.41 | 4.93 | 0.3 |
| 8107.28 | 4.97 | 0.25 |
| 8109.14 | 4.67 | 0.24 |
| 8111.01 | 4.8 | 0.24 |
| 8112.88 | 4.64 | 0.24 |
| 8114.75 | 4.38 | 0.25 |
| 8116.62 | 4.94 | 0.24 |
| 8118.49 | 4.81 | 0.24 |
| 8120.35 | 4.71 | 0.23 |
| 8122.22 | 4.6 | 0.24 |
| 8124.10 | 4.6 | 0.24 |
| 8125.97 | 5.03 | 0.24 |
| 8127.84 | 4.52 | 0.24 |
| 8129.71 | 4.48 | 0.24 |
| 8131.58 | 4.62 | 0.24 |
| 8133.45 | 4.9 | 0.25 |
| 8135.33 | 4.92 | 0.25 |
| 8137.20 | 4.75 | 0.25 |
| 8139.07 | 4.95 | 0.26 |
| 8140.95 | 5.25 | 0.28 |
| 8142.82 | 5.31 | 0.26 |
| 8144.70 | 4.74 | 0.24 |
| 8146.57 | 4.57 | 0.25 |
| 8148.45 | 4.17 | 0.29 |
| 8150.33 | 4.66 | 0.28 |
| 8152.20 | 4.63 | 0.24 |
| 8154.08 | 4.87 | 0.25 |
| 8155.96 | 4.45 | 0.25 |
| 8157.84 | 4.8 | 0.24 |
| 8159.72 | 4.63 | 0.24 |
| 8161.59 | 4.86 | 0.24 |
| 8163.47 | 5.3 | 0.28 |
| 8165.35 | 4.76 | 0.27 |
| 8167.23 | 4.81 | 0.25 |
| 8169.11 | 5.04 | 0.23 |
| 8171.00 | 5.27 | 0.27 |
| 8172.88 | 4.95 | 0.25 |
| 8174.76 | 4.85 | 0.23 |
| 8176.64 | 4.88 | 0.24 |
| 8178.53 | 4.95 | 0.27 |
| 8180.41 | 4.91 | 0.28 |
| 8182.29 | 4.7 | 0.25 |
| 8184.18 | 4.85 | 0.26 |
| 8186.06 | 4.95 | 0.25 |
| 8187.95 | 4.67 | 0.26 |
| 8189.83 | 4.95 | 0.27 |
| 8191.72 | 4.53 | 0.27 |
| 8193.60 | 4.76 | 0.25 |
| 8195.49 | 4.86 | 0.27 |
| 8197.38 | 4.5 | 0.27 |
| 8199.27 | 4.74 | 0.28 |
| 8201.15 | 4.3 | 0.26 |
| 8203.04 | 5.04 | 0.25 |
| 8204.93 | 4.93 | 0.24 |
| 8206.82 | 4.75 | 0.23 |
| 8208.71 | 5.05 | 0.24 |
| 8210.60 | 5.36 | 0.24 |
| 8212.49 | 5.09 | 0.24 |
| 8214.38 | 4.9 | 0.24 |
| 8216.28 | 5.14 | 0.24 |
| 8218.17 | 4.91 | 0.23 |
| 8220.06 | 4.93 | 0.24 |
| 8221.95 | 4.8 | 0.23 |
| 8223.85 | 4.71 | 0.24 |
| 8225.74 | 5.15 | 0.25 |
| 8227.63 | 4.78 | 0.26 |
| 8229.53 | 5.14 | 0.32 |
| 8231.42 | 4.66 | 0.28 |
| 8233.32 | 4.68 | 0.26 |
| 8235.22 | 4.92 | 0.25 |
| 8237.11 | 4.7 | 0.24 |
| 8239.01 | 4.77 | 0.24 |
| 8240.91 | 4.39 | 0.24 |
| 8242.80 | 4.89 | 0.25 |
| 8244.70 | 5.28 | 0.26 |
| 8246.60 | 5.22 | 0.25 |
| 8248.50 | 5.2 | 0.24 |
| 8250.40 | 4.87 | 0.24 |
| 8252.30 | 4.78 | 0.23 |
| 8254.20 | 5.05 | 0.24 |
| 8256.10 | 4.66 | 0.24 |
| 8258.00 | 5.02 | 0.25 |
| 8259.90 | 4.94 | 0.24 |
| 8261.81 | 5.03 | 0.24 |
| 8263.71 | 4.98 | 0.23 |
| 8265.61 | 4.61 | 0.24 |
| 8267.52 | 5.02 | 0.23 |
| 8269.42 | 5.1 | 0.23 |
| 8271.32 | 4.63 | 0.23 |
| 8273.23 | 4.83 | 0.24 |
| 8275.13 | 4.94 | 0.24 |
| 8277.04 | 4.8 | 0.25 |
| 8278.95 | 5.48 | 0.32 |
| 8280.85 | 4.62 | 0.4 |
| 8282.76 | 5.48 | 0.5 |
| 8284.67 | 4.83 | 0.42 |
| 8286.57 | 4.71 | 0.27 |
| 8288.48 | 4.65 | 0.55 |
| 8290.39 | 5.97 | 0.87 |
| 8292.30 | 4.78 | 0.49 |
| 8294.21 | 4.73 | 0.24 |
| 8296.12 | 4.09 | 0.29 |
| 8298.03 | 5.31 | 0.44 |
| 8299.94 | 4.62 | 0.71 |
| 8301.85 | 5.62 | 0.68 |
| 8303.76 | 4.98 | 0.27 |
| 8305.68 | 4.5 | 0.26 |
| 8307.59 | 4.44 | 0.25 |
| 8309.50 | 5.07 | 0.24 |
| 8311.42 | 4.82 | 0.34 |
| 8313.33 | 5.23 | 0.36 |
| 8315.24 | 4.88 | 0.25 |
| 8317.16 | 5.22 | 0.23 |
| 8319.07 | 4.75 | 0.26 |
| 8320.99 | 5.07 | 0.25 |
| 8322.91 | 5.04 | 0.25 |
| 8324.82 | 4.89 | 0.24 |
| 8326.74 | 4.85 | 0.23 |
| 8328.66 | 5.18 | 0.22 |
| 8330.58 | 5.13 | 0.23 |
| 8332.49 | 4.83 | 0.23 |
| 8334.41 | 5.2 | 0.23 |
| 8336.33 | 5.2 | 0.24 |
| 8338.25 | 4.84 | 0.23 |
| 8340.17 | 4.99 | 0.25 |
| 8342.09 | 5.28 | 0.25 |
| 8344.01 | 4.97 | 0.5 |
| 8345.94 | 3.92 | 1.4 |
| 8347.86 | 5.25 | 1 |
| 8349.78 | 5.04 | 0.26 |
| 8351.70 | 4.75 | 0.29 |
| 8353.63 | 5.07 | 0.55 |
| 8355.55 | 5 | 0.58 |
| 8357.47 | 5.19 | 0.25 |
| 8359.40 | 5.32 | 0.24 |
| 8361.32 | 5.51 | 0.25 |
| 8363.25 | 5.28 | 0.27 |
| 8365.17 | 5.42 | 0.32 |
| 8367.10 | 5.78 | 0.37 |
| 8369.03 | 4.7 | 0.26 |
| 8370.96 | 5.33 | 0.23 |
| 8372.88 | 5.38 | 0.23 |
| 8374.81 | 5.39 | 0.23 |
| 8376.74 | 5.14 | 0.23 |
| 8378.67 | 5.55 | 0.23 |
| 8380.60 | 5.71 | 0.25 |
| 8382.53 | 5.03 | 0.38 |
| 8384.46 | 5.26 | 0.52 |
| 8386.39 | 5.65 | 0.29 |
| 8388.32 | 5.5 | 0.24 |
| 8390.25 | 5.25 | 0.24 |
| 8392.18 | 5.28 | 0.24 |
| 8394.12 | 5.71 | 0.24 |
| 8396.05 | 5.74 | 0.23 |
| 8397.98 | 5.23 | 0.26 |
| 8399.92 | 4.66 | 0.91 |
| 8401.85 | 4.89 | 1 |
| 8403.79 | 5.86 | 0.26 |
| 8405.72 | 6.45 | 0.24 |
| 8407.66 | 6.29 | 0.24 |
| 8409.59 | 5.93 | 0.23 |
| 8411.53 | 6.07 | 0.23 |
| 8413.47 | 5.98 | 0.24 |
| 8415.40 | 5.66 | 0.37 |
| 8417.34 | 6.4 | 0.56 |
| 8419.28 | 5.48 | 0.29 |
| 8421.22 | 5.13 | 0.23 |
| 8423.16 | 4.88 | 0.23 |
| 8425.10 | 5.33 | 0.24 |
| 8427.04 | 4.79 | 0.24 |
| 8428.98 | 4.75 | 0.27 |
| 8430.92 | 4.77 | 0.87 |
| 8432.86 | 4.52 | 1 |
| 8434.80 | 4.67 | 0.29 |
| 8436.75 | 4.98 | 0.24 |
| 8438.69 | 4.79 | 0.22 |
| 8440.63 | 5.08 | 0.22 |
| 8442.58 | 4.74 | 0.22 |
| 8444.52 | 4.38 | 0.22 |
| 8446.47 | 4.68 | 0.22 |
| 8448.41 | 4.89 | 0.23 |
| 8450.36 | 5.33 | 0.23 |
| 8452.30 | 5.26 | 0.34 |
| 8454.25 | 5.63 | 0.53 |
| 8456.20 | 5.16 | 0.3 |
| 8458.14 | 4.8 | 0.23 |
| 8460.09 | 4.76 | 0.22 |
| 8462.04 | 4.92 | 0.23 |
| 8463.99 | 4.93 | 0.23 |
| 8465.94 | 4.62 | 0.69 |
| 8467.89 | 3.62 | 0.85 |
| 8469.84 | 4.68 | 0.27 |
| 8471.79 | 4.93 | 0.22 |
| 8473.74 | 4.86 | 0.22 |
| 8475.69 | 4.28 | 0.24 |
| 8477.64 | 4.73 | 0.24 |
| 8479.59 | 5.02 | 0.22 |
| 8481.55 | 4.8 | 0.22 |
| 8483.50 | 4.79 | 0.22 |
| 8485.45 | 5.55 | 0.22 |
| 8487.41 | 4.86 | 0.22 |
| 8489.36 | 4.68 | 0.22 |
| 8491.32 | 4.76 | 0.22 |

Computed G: 8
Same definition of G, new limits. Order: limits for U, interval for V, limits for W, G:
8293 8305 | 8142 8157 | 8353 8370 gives 17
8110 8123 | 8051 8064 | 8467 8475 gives 15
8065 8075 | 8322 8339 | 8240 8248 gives 11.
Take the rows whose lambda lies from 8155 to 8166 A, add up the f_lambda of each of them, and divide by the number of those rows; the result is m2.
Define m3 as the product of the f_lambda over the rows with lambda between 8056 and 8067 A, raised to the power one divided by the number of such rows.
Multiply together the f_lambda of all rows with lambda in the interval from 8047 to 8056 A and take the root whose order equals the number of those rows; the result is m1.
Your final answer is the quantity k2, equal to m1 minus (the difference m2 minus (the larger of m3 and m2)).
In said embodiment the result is 5.14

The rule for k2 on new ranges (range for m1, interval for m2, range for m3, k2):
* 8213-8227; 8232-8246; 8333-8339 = 5.20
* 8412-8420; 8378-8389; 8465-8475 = 5.87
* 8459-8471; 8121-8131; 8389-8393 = 5.18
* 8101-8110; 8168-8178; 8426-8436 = 4.87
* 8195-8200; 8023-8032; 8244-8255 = 5.13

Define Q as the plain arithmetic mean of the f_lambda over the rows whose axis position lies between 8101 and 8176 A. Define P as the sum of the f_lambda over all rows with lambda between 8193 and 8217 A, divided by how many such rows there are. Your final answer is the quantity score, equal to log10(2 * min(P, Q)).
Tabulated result 0.982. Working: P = 4.878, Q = 4.80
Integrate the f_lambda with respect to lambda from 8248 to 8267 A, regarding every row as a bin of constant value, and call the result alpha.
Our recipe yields 93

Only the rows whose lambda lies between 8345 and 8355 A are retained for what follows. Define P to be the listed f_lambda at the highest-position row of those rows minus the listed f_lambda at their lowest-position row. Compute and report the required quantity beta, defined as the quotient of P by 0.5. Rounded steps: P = 1.15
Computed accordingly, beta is 2.3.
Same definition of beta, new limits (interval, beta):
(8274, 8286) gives -0.2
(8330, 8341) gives -0.3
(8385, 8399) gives -0.8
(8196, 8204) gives 1.1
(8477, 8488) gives 0.3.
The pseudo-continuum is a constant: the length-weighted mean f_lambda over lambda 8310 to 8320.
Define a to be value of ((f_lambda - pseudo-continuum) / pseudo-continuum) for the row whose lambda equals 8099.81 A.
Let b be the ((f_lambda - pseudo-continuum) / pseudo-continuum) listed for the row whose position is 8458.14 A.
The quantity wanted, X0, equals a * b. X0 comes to 0.003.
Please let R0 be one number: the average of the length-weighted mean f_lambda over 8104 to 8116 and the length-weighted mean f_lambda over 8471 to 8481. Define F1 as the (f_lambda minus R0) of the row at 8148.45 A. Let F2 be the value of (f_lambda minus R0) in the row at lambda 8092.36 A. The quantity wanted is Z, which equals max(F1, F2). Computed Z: 0.30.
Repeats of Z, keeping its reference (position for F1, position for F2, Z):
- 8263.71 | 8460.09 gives 0.23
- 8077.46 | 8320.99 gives 0.32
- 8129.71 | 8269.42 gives 0.35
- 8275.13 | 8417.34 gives 1.65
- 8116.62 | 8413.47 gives 1.23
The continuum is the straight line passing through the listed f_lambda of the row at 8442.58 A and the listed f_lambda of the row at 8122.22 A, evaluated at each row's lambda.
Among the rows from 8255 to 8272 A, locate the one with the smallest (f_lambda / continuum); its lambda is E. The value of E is 8265.61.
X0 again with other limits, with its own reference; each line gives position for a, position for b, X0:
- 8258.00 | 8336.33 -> 0.000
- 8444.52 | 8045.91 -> 0.002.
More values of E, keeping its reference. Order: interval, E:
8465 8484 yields 8467.89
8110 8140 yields 8114.75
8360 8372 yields 8369.03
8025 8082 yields 8044.05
